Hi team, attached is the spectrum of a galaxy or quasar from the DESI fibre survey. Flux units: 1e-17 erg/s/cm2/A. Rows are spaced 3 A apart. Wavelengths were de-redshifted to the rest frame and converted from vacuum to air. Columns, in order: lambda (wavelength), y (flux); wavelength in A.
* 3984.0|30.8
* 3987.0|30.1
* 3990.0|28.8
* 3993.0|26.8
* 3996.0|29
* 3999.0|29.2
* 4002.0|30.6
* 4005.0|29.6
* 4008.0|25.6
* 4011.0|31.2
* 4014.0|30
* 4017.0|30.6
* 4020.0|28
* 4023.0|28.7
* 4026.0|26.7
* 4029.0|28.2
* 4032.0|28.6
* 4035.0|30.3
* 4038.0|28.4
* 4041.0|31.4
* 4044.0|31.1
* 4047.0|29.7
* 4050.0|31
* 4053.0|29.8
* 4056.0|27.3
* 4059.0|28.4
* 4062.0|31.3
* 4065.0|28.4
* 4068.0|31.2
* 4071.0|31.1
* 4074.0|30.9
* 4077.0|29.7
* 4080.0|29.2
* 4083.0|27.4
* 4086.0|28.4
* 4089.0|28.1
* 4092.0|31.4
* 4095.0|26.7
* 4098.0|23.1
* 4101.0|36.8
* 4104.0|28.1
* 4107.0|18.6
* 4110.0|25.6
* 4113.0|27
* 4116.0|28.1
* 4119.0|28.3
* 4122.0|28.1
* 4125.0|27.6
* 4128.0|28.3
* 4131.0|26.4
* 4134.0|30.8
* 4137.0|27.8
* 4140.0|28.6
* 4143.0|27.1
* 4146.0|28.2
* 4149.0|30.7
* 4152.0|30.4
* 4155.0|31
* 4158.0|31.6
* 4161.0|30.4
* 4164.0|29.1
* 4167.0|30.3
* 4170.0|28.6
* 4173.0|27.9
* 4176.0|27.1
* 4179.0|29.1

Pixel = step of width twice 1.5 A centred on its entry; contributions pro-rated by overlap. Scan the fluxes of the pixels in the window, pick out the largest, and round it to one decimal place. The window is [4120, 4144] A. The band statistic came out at 30.8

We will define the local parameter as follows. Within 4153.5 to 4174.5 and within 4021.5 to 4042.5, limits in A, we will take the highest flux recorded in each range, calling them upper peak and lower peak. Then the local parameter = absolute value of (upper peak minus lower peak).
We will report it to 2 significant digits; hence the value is 0.20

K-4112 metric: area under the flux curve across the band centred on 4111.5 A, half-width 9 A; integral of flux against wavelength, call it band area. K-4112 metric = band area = 467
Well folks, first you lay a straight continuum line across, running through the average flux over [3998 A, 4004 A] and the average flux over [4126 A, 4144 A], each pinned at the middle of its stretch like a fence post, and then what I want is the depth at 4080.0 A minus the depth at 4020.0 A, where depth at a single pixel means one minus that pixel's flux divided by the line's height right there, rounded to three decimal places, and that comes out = -0.067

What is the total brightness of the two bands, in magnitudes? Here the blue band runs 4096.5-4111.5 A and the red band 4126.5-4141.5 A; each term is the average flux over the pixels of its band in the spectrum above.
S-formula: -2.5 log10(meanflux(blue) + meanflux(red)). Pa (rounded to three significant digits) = -4.35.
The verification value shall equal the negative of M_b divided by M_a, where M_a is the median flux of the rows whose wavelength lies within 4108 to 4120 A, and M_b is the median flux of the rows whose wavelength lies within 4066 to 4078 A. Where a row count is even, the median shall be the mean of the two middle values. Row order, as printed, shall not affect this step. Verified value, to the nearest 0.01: -1.13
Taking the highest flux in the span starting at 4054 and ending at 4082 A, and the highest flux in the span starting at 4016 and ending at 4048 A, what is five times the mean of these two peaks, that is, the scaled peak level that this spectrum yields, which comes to 157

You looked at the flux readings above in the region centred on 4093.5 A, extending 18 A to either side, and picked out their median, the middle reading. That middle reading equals 28.1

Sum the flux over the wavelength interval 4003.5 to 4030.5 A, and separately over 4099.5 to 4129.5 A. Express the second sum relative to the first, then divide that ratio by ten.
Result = 0.11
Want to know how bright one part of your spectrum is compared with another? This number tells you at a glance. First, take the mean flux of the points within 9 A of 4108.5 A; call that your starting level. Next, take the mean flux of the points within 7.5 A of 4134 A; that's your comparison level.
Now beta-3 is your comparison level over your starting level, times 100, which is 104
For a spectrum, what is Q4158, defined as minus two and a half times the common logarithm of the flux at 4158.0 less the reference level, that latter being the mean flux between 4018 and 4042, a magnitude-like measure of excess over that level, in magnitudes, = -1.1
